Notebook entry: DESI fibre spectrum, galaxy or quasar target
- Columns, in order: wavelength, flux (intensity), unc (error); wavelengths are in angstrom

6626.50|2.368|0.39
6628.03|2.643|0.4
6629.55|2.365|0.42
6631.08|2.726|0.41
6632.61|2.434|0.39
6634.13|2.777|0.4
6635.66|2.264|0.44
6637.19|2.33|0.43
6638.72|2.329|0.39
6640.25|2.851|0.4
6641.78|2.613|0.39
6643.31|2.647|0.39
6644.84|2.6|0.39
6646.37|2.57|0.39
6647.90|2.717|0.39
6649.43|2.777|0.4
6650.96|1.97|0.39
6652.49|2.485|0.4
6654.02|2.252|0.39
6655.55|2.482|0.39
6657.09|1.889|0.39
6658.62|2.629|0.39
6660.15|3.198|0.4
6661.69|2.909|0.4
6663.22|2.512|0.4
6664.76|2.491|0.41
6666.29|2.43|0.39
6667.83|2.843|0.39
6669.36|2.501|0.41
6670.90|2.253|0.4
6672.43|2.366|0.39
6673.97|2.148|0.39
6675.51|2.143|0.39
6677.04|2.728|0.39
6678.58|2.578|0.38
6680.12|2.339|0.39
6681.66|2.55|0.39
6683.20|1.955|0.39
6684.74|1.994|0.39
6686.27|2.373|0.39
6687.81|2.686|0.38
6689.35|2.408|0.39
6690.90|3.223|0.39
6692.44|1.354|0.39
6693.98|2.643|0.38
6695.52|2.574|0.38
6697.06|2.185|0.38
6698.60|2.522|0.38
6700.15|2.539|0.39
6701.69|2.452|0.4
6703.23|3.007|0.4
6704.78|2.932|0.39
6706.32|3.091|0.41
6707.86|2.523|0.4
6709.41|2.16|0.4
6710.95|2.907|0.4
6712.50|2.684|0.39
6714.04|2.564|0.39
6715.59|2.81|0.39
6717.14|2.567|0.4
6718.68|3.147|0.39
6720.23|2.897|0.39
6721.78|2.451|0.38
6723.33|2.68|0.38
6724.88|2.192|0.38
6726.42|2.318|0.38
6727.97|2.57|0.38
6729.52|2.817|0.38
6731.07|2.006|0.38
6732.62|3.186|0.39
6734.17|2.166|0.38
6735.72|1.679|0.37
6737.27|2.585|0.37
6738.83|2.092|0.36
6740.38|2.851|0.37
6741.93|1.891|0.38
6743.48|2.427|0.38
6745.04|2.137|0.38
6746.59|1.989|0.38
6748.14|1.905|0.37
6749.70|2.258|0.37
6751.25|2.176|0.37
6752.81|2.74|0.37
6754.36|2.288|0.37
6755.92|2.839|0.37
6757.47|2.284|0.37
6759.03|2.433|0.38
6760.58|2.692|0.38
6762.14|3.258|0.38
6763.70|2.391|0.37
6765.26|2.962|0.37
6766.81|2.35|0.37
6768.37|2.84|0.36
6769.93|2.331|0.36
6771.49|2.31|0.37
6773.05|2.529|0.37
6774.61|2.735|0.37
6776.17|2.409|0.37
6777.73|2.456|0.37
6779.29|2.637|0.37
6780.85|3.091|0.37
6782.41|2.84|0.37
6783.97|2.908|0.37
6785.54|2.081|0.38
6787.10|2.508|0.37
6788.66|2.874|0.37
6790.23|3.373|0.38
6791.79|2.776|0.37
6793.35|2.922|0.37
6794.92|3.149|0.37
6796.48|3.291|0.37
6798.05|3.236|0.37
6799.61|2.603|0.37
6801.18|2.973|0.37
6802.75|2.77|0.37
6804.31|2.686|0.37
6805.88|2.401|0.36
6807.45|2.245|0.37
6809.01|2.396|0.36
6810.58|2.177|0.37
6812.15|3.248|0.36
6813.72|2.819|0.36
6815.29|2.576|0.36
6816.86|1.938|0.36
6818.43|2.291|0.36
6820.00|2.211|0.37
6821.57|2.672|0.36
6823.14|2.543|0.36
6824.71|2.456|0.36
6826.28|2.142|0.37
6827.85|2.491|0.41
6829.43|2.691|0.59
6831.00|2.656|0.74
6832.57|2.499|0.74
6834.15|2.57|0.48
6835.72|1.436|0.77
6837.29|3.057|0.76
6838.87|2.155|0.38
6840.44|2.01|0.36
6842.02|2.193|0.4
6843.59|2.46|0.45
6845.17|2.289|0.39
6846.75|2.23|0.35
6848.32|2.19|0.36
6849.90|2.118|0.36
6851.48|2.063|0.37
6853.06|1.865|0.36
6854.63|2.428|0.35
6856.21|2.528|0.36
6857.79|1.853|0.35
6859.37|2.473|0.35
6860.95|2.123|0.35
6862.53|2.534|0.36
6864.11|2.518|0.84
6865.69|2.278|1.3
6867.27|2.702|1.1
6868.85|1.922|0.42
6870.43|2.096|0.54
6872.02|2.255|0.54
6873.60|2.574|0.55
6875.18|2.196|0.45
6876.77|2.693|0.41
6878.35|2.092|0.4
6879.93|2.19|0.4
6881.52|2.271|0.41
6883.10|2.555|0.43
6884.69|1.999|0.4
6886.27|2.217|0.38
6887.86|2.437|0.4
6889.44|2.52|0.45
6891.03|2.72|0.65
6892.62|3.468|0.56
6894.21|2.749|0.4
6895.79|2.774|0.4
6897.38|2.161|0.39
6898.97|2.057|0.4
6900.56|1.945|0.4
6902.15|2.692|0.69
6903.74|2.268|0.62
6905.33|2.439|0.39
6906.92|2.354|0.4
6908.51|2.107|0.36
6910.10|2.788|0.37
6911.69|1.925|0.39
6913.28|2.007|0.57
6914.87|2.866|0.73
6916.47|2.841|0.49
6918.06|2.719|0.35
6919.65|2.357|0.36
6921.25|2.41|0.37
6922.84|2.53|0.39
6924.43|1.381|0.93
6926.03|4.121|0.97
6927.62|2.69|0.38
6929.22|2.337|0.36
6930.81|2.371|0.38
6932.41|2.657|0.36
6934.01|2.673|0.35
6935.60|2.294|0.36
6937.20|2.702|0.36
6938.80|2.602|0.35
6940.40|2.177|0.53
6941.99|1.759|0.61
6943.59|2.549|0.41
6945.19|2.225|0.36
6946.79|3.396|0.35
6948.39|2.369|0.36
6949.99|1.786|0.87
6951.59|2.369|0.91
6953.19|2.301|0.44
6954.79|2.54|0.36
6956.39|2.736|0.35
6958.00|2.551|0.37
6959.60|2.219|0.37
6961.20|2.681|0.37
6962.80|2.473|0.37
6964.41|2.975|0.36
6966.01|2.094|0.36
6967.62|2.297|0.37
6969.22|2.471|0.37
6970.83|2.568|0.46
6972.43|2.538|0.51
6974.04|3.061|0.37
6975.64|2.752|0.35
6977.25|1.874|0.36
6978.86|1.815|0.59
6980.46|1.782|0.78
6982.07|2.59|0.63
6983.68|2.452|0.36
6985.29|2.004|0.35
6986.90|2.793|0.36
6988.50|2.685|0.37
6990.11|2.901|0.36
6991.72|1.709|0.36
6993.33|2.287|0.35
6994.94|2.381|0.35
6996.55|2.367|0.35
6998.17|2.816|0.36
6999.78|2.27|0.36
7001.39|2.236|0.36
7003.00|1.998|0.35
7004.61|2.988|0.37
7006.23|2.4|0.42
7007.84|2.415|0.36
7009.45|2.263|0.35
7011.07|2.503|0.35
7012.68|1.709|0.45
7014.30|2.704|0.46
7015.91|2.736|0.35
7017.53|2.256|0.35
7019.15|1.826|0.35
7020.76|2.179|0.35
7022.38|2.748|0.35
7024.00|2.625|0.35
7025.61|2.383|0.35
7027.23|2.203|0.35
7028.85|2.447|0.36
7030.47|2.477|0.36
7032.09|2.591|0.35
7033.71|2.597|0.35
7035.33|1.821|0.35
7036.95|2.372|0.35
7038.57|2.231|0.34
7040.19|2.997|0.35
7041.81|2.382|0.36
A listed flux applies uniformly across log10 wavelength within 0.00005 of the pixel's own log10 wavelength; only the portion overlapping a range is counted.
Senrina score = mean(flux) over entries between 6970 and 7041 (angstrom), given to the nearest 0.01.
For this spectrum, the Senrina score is 2.39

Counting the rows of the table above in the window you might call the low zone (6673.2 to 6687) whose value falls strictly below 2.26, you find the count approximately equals 4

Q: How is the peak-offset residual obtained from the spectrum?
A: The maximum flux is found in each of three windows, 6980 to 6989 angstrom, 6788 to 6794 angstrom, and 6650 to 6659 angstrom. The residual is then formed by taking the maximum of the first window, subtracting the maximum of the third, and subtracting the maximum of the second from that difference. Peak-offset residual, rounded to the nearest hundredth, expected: -3.21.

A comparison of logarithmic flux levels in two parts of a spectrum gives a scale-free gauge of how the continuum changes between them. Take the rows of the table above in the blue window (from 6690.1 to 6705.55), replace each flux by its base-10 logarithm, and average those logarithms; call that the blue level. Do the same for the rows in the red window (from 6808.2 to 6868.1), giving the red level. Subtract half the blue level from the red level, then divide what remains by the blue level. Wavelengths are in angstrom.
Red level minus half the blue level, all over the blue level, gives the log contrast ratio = 0.43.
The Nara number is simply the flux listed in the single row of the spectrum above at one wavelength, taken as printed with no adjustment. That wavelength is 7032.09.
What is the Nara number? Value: 2.591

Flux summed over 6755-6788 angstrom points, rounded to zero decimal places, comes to 55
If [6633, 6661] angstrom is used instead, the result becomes 45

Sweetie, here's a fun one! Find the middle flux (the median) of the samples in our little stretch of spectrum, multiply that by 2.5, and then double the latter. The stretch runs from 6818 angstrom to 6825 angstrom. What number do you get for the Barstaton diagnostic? 12.3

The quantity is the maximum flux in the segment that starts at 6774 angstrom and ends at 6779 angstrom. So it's 2.735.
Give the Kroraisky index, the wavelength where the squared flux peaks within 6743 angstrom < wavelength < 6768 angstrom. 6762.14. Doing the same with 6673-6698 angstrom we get 6690.90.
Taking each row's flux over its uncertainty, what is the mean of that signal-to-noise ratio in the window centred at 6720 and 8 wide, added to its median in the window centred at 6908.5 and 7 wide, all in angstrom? 13.0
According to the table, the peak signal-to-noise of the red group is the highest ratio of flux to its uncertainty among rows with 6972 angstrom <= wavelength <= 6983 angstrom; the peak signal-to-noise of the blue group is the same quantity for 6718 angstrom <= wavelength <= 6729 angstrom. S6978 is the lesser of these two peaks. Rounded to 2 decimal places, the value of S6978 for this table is 8.07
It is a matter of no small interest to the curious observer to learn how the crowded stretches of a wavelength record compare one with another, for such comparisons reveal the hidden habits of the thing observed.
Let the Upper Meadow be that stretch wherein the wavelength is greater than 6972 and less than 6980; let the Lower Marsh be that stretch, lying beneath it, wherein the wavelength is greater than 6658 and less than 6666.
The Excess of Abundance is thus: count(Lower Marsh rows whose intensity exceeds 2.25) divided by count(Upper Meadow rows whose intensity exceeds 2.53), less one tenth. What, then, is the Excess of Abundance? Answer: 1.6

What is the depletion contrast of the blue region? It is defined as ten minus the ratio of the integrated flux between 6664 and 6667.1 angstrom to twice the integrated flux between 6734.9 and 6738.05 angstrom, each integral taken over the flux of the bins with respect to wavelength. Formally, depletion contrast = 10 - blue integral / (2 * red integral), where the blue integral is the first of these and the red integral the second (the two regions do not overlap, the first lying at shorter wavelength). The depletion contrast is 9.43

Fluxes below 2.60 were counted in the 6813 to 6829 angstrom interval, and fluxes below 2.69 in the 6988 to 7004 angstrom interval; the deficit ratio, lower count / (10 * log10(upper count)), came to 0.89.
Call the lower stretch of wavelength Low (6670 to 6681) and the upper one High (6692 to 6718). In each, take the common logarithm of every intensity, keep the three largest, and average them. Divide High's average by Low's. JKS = 1.18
